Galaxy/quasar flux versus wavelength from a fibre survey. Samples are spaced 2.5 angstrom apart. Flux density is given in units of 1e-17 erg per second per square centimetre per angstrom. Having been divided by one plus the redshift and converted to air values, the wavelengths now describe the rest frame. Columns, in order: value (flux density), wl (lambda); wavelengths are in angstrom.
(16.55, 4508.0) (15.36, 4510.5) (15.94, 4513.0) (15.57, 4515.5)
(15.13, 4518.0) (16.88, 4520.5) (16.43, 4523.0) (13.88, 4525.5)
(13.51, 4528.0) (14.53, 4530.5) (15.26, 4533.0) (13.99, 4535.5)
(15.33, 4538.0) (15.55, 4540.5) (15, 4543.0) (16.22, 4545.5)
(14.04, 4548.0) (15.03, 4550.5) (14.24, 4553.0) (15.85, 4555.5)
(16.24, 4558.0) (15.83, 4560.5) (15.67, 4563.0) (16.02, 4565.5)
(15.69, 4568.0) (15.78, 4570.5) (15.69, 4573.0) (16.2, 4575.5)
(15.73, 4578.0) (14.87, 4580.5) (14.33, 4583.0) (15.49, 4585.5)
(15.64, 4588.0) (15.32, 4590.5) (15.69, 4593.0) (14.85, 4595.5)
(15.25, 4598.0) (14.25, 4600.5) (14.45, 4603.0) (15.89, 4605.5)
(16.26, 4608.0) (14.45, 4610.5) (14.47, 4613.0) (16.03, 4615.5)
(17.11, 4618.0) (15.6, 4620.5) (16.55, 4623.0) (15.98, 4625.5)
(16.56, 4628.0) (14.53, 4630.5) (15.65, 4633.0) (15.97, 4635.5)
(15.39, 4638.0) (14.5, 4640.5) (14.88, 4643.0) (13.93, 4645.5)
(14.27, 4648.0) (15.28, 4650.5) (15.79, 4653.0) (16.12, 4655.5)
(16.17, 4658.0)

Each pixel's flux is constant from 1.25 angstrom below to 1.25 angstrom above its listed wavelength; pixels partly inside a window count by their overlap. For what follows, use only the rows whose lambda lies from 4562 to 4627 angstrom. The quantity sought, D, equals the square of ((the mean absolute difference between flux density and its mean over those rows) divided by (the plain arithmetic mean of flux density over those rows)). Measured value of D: 0.0013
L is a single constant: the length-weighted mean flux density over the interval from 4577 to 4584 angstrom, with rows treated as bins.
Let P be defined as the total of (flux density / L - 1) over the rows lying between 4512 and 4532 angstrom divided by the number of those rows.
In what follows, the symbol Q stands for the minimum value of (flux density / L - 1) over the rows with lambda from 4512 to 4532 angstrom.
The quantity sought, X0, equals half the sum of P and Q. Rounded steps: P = 0.02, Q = -0.10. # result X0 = -0.040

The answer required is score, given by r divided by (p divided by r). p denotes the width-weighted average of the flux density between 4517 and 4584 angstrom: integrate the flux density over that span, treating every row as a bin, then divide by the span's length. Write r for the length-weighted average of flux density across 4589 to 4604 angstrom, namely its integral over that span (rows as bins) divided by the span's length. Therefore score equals 14.7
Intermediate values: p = 15.3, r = 15.0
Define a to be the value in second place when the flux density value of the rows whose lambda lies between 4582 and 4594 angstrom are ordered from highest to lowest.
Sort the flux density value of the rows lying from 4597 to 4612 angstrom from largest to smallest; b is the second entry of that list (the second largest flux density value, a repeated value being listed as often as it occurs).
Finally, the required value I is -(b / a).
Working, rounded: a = 15.64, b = 15.89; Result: -1.02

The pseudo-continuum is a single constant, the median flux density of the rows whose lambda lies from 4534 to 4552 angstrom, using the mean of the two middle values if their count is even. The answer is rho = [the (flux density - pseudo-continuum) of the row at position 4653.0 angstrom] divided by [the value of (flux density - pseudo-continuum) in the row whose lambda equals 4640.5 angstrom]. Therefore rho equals -1.4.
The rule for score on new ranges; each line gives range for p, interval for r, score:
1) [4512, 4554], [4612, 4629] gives 17.1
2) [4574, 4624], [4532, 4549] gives 14.7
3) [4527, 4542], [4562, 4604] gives 16.0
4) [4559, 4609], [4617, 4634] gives 16.5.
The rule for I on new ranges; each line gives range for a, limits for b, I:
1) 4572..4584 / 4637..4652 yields -0.97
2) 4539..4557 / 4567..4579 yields -1.00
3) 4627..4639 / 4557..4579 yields -1.01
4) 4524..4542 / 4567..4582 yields -1.03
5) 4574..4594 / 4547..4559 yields -1.01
